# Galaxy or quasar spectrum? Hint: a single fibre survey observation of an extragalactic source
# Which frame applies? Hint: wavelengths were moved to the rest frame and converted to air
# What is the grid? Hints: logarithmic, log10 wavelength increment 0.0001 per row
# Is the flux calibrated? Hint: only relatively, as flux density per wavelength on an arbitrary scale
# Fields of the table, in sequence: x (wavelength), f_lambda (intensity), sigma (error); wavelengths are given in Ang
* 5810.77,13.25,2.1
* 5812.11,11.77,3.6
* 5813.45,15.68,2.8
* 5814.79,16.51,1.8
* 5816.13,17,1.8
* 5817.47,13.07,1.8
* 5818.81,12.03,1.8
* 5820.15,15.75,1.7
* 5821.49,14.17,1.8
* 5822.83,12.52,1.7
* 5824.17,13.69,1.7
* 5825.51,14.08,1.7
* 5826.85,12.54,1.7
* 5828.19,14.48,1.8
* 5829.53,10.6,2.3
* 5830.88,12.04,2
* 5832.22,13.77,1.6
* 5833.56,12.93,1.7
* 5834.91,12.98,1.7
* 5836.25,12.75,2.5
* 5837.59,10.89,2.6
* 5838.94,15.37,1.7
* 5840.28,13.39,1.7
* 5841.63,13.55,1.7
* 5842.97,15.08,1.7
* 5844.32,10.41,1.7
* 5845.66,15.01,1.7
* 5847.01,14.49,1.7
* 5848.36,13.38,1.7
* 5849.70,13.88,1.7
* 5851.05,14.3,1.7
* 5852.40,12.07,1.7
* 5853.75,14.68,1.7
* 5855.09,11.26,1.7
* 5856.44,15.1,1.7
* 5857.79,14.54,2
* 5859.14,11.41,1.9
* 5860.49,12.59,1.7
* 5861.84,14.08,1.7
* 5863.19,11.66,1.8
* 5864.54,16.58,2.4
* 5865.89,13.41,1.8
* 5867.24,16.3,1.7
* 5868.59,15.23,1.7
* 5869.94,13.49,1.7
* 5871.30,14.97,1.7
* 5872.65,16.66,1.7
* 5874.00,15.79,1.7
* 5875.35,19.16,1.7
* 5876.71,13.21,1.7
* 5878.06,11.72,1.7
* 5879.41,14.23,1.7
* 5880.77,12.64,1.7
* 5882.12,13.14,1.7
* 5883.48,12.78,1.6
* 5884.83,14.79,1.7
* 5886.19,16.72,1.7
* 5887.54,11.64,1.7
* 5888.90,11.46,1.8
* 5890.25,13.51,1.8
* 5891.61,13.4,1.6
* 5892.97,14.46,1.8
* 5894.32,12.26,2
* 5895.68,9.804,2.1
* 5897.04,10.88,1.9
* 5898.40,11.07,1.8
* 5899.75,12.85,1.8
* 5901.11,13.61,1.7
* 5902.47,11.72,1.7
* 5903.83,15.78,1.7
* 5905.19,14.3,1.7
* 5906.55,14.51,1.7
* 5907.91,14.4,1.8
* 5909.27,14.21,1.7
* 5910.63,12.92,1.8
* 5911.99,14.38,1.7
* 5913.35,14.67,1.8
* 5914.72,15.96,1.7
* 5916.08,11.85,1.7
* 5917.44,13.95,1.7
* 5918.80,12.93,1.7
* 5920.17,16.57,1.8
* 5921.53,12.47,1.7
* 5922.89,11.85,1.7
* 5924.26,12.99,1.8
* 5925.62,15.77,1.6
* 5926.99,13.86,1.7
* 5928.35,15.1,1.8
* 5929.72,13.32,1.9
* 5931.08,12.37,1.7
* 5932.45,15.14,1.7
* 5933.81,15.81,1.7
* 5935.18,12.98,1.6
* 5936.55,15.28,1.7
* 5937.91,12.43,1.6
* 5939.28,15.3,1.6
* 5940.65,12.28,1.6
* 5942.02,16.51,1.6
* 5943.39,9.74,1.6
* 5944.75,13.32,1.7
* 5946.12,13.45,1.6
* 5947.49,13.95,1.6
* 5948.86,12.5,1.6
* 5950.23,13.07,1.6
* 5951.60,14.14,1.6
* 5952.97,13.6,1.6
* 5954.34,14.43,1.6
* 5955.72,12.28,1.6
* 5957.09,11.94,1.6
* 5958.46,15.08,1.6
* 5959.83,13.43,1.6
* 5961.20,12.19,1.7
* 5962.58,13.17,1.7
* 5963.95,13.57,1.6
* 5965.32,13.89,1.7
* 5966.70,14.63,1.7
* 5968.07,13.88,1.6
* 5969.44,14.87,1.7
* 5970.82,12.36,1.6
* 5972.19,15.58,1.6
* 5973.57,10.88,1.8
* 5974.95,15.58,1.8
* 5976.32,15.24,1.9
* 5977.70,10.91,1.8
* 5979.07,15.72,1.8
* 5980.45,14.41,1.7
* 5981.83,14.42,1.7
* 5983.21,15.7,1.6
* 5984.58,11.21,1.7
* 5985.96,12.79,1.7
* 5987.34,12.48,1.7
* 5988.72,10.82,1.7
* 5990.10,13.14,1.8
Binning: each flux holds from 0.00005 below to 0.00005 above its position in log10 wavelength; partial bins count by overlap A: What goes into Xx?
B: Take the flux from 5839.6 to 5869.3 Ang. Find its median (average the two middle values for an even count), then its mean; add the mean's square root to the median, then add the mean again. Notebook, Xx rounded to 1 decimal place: 31.4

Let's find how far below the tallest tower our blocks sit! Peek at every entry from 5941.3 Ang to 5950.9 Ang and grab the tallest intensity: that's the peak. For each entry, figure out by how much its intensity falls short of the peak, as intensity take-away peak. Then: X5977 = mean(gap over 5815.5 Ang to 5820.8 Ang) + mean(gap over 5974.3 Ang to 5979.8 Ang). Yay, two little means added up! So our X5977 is -4.2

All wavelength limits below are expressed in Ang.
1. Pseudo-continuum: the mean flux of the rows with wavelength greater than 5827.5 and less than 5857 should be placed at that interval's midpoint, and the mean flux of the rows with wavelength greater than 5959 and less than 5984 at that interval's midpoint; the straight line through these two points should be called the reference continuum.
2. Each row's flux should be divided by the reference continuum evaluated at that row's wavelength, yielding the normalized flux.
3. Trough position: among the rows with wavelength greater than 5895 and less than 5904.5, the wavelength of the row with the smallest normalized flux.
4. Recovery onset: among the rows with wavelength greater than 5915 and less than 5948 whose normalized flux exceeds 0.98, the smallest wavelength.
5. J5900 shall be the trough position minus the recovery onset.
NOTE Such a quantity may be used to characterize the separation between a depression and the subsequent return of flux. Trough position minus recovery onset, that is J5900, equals -21.8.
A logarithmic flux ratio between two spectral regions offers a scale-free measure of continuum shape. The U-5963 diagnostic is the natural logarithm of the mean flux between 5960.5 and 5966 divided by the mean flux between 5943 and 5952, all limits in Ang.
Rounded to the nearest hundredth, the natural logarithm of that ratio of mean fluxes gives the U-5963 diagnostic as 0.02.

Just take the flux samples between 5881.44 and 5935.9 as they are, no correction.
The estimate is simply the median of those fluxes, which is 13.5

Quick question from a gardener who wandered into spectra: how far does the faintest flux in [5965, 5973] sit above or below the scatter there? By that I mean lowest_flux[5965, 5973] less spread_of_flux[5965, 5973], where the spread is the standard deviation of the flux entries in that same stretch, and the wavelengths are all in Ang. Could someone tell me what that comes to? 11.3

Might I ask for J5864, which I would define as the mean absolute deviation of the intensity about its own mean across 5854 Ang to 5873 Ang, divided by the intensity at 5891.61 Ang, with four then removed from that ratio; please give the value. -3.89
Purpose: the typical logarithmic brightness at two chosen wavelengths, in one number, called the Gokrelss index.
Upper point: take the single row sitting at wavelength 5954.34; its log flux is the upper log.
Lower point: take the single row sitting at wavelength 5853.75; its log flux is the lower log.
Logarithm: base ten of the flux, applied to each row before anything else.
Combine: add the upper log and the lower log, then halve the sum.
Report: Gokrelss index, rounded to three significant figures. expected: 1.16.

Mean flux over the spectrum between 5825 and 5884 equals 13.7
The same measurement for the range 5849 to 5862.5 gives 13.4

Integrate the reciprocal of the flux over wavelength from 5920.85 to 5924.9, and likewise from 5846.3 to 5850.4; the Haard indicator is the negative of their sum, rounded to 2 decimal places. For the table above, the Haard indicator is -0.62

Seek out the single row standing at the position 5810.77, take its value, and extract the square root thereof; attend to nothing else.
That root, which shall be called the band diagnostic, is 3.64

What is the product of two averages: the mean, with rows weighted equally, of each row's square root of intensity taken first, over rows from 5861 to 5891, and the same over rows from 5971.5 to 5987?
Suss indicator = 14.0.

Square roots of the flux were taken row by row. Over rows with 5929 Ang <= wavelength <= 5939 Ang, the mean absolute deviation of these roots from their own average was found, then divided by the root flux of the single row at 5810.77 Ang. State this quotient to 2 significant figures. 0.047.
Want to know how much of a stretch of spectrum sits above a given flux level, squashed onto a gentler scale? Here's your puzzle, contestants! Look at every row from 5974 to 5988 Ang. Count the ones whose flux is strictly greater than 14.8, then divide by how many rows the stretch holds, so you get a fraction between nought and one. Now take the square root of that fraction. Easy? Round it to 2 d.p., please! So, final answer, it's 0.63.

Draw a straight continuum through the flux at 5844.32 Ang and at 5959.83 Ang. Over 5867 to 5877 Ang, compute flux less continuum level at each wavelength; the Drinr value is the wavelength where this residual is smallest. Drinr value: 5876.71 Ang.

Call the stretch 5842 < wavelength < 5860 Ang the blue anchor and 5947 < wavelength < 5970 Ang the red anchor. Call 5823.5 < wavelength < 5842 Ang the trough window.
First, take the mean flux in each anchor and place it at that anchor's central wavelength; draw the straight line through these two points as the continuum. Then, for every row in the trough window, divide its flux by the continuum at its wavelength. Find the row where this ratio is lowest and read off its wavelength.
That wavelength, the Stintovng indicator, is 5829.53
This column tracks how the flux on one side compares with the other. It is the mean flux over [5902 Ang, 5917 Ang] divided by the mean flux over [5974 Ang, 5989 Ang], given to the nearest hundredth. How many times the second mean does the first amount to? 1.04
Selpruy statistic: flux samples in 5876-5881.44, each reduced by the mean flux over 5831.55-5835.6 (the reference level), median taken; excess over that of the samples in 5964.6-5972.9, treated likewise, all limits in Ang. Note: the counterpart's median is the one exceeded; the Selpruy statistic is -1.3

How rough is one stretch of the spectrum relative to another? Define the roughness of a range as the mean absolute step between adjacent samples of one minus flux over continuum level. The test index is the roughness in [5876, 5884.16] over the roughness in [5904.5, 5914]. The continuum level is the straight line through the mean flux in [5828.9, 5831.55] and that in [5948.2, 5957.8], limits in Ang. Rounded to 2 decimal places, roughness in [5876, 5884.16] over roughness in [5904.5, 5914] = 2.27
